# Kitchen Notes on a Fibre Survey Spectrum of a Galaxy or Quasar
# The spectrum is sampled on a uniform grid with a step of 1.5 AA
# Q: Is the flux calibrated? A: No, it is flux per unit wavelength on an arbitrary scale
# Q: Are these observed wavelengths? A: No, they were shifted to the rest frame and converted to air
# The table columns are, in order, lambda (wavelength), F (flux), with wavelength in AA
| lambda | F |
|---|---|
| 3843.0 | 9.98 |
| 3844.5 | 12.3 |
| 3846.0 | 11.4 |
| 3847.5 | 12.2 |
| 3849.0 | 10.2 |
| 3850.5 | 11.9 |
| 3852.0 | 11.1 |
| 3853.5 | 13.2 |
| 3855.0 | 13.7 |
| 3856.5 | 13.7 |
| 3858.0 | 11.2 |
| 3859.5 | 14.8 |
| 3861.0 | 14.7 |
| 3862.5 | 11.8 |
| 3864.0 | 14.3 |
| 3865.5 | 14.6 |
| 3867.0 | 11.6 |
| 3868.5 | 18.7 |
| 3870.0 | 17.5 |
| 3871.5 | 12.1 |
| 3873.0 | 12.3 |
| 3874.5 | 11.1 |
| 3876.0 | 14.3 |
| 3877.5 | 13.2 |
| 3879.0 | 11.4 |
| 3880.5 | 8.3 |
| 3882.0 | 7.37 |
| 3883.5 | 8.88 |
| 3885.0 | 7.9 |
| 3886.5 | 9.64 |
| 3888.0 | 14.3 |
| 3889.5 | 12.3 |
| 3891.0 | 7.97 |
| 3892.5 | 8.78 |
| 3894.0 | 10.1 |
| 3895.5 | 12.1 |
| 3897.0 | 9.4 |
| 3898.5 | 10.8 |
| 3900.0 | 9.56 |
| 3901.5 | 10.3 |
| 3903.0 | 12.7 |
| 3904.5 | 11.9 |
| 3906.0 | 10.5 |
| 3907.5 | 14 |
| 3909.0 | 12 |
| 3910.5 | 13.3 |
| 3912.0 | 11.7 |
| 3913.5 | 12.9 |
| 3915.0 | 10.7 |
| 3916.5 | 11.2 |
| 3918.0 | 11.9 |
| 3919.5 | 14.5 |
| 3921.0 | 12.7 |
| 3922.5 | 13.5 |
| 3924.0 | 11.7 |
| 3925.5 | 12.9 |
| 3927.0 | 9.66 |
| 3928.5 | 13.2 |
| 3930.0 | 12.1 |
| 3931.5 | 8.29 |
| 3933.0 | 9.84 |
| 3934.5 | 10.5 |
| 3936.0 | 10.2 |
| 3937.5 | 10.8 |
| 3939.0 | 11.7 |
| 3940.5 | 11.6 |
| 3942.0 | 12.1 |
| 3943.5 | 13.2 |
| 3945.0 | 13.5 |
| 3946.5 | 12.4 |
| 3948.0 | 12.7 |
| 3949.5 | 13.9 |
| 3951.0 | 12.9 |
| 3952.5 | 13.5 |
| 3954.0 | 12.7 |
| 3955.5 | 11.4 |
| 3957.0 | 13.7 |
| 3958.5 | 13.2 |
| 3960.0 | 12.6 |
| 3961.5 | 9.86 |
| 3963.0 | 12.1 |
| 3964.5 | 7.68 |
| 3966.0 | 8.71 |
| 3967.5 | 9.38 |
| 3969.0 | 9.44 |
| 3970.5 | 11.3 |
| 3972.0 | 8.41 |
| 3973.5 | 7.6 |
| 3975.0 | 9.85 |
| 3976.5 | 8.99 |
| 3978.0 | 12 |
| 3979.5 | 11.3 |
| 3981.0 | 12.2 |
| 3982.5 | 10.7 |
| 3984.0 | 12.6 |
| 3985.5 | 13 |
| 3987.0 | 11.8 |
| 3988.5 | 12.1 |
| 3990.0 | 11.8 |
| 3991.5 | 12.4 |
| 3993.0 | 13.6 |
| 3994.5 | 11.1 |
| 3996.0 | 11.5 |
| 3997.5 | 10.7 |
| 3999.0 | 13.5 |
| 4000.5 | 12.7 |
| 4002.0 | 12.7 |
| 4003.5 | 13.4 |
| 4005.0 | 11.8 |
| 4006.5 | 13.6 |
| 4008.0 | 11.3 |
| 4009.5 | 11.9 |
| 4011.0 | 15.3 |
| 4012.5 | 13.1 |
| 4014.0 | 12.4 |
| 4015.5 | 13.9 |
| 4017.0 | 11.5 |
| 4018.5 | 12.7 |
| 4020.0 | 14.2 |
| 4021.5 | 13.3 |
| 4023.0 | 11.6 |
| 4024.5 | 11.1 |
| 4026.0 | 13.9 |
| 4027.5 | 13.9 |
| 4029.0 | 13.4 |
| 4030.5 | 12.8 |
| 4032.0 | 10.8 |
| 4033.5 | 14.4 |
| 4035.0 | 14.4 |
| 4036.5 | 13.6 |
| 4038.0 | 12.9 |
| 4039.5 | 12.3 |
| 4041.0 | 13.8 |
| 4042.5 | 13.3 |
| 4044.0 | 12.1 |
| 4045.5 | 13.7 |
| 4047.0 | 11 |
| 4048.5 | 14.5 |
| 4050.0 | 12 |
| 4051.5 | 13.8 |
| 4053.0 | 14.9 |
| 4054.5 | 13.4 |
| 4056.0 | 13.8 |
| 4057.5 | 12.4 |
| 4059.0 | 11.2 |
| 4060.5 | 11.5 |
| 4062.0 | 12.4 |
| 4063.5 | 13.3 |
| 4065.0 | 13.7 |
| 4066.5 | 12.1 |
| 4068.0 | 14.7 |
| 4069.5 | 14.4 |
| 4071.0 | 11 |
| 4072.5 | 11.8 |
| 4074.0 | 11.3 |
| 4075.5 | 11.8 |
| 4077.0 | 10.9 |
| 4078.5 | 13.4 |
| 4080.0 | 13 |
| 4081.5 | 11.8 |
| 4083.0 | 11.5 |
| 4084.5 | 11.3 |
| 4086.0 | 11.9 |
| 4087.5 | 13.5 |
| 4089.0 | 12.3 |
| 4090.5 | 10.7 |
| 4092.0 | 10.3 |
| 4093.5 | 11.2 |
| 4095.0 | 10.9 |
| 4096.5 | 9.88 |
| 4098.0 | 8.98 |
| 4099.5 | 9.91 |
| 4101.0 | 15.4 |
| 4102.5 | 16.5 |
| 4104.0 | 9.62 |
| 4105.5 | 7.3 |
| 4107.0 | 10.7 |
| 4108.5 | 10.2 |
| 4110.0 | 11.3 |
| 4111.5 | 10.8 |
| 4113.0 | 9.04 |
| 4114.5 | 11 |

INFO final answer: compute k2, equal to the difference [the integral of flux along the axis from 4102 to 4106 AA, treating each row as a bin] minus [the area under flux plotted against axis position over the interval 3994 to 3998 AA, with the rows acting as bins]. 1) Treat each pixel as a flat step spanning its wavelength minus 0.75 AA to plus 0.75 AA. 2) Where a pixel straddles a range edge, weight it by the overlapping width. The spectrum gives 0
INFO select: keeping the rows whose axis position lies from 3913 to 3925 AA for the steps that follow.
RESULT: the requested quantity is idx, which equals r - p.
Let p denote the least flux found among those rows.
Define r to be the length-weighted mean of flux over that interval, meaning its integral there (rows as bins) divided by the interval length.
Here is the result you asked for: 1.7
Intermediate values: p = 10.7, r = 12.4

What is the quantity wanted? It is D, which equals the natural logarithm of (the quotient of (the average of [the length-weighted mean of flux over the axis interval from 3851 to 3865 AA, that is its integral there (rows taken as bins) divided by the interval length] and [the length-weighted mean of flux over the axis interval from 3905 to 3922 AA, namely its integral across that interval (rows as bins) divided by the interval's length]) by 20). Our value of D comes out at -0.45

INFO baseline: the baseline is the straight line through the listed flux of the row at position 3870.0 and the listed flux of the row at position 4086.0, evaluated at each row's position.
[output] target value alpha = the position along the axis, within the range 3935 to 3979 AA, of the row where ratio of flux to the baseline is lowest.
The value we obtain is 3964.5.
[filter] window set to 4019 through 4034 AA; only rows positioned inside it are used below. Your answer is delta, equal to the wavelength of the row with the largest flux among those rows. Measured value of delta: 4033.5 AA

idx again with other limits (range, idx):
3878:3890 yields 2.7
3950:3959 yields 1.5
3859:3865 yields 2.1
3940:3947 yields 1.0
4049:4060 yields 1.9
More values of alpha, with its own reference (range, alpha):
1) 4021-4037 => 4032.0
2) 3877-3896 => 3882.0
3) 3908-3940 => 3931.5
